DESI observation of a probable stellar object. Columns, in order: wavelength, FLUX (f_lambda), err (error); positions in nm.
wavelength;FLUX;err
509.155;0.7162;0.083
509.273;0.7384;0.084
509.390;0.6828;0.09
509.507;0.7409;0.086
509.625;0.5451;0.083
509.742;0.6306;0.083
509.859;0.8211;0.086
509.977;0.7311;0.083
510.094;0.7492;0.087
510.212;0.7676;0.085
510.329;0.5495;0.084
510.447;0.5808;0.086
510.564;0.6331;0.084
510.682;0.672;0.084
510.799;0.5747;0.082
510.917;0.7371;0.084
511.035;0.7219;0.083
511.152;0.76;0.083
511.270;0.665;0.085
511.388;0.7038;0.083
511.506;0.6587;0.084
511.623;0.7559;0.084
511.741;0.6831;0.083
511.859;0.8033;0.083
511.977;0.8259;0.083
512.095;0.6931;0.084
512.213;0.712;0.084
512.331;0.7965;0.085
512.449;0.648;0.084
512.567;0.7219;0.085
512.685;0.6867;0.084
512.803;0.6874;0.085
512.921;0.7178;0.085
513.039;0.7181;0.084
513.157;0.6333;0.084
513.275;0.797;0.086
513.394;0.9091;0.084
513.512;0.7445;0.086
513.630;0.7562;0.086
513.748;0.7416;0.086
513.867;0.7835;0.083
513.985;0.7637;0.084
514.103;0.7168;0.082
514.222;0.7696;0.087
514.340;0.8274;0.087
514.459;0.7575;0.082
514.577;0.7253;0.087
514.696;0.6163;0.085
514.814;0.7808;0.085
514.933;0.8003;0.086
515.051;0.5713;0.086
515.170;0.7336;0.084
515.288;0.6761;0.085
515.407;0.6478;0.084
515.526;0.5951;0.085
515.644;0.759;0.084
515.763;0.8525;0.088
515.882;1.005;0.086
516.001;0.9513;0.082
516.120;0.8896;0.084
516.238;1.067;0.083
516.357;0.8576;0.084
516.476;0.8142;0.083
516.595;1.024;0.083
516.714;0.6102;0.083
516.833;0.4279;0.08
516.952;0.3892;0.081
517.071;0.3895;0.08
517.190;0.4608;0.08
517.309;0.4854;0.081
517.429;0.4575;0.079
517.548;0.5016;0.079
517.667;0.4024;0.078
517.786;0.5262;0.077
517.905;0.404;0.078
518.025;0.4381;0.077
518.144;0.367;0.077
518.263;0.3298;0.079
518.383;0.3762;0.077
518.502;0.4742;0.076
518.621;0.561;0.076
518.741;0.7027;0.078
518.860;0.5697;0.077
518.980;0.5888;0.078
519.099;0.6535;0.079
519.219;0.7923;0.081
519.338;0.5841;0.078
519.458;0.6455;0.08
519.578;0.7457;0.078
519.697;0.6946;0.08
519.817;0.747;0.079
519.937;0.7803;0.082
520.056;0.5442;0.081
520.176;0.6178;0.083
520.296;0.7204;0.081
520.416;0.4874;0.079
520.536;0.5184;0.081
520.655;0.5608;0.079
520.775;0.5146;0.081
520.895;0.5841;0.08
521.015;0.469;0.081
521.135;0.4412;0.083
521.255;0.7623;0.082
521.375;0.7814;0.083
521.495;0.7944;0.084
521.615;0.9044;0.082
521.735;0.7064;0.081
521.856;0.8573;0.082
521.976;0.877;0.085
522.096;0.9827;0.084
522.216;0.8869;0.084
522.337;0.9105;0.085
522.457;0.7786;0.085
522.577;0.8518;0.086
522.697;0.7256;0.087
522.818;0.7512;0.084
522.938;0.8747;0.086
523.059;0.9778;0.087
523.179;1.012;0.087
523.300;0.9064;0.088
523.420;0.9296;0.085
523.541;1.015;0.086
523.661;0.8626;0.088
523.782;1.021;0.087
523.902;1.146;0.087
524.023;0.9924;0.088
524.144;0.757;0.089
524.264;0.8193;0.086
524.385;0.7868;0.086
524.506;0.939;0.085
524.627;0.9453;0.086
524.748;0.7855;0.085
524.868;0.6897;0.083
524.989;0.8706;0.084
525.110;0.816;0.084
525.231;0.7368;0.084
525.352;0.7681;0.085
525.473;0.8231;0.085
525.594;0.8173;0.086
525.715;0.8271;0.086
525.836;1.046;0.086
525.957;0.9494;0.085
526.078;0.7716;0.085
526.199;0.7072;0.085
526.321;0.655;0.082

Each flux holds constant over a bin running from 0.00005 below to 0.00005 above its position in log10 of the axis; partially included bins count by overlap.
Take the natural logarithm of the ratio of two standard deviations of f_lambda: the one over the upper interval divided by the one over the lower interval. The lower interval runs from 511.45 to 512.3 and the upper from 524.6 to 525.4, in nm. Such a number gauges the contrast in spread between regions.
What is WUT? 0.3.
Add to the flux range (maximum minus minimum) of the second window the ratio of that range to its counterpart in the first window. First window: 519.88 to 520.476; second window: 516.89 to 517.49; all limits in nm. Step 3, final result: 0.42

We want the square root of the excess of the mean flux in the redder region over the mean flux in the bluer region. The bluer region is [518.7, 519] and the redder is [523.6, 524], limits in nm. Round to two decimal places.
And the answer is 0.62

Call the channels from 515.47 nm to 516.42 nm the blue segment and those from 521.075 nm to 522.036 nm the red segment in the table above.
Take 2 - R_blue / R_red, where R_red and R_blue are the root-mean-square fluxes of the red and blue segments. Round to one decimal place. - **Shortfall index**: 0.9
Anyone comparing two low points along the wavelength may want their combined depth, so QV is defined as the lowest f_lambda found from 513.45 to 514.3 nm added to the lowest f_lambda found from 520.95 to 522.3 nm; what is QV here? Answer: 1.16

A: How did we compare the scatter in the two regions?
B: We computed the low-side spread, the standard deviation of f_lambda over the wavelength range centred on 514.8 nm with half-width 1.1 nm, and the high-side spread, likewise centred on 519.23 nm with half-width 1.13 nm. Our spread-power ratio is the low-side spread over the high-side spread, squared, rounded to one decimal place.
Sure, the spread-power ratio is 0.5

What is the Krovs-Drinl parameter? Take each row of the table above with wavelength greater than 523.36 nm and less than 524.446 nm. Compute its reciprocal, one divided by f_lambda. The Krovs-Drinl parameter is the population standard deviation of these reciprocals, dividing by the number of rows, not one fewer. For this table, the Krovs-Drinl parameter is 0.14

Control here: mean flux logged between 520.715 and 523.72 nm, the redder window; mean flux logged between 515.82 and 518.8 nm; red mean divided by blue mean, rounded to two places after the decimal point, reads 1.35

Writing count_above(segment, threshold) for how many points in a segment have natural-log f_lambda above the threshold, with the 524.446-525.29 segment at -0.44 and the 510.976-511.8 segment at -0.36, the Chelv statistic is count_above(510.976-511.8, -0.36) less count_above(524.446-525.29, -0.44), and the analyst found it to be -3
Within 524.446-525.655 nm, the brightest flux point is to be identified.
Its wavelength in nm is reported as 524.627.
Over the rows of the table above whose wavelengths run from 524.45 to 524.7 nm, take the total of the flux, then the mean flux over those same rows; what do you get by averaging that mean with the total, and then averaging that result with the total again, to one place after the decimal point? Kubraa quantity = 1.6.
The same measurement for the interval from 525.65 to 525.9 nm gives 1.6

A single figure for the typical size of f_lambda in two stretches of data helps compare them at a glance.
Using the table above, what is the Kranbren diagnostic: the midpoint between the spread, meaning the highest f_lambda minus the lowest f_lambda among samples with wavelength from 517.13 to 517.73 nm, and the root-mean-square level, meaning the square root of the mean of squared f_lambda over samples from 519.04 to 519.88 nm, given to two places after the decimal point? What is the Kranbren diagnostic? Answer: 0.40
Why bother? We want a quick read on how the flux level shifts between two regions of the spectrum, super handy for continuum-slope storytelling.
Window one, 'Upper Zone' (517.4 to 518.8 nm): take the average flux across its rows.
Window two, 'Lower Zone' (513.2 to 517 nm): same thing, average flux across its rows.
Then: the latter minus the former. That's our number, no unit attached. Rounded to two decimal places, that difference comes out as 0.30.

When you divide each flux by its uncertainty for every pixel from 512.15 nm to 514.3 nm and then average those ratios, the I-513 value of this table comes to 8.7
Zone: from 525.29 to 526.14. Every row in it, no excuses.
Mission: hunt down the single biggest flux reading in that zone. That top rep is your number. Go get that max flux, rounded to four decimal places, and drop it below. 1.0460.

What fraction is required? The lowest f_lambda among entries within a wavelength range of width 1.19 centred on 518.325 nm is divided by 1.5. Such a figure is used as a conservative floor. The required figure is 0.22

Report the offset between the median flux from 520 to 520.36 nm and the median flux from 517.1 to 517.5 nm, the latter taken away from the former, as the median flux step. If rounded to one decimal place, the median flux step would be 0.2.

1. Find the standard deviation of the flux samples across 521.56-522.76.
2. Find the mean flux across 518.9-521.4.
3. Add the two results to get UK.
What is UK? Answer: 0.71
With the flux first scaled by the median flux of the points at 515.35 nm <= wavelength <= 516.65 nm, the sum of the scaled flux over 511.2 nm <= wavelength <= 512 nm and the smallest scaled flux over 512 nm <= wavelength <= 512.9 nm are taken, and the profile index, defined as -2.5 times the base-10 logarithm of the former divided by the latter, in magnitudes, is -2.24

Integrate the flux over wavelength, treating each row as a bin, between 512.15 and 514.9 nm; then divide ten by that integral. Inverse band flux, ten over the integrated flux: 5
